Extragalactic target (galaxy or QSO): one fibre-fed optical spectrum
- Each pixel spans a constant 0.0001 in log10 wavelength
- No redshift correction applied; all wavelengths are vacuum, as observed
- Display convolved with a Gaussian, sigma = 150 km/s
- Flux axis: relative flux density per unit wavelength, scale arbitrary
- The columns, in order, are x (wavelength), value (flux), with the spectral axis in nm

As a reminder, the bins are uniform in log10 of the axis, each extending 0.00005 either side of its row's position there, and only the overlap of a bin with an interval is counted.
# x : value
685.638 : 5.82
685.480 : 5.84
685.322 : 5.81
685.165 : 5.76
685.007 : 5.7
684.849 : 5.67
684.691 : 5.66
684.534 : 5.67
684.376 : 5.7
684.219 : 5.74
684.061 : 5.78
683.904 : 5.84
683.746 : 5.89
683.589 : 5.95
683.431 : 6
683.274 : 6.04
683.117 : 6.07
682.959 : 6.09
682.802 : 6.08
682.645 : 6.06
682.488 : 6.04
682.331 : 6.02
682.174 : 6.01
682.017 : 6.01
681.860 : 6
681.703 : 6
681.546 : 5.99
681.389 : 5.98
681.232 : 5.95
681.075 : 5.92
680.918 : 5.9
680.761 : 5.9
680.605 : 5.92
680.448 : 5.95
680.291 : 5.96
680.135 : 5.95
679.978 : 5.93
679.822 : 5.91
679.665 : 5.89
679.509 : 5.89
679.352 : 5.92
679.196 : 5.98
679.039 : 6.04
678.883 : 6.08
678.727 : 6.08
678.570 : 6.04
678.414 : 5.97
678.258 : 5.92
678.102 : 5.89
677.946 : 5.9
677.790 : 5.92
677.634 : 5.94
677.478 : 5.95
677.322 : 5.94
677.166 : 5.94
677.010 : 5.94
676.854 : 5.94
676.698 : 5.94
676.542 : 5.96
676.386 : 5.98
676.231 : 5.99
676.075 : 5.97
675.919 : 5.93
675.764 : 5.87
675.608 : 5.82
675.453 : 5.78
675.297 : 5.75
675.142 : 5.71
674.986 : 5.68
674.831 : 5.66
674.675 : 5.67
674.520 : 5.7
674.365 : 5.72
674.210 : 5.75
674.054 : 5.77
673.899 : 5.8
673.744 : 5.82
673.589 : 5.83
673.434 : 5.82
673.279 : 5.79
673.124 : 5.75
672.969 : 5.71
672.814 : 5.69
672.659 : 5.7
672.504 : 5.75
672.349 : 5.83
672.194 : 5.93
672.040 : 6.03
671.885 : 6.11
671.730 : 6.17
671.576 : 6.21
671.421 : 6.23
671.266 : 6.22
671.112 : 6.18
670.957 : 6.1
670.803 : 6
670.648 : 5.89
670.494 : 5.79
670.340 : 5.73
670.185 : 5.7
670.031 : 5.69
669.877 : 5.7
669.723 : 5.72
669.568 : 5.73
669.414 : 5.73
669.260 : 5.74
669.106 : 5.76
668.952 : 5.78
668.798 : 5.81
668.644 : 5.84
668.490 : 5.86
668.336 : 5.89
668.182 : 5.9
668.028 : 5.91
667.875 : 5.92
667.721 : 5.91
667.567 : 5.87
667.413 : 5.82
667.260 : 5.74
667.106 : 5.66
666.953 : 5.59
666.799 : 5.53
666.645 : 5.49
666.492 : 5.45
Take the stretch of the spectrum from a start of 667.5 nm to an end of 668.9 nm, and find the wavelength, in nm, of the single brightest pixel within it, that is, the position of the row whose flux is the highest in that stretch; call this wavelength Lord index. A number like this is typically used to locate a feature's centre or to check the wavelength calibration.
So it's 667.875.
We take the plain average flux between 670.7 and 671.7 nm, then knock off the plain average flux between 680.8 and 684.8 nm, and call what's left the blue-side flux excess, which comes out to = 0.22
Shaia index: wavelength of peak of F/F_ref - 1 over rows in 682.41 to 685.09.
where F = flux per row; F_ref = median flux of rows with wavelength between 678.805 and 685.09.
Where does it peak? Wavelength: 682.959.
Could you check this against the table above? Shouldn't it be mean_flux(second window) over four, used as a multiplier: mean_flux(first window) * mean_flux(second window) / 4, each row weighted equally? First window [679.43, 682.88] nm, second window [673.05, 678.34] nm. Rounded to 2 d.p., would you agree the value 8.72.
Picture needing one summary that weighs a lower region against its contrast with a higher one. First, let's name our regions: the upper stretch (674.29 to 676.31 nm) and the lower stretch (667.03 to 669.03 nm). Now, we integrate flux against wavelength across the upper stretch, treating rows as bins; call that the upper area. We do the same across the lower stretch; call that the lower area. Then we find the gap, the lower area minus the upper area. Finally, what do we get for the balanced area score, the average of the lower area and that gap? 5.83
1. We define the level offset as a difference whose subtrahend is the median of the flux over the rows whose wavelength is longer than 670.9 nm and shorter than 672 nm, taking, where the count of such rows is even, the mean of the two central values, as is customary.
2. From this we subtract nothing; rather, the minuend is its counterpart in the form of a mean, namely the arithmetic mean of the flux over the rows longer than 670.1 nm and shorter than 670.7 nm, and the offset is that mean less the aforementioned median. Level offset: -0.40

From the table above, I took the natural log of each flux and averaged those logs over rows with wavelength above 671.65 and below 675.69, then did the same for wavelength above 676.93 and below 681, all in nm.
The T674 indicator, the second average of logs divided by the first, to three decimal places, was 1.015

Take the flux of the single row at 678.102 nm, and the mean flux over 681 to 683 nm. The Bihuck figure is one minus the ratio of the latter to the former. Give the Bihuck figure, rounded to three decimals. -0.021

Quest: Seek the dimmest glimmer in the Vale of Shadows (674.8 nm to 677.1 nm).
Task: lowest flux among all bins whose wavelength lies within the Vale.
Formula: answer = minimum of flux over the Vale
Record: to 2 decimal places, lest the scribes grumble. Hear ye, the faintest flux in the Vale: 5.66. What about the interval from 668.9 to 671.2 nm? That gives 5.69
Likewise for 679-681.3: 5.89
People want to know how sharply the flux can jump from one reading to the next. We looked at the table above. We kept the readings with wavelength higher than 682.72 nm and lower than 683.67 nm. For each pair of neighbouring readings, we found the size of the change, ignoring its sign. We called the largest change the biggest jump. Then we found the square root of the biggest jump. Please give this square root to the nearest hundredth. 0.22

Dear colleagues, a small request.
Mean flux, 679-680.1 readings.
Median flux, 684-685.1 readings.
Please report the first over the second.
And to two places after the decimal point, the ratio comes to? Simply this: 1.04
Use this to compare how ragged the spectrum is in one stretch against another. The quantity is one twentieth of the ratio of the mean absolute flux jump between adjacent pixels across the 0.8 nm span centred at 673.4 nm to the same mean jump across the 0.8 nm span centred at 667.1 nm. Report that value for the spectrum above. 0.016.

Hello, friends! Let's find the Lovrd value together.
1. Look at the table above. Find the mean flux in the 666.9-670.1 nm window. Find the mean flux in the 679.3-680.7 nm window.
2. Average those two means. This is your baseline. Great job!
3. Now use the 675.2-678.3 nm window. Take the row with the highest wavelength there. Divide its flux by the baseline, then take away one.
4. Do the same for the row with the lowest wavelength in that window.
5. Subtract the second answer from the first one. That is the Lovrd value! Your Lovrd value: 0.029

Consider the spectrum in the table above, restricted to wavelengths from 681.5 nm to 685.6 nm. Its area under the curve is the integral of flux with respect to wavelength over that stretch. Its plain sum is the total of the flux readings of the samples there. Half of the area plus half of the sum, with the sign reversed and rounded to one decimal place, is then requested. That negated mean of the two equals -88.8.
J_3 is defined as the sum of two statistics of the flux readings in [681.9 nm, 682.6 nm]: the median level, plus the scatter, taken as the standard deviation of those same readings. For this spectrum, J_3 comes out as 6.03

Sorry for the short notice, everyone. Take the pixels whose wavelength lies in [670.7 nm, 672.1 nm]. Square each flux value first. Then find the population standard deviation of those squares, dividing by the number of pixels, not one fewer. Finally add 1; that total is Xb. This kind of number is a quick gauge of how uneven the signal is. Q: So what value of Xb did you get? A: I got 1.97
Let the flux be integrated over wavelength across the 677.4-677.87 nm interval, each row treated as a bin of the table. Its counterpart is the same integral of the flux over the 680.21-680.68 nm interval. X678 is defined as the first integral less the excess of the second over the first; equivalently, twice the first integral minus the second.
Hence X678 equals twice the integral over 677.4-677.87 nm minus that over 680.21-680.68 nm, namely 2.8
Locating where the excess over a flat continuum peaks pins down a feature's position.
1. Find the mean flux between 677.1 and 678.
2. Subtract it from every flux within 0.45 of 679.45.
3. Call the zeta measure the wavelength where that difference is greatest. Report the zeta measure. 679.039 nm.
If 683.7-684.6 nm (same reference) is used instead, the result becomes 683.746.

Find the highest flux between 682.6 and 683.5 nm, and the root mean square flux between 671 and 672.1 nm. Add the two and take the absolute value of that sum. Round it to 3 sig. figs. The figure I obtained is 12.3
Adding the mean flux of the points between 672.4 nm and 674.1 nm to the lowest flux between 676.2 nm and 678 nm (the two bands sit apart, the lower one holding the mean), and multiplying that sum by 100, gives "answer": 1167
